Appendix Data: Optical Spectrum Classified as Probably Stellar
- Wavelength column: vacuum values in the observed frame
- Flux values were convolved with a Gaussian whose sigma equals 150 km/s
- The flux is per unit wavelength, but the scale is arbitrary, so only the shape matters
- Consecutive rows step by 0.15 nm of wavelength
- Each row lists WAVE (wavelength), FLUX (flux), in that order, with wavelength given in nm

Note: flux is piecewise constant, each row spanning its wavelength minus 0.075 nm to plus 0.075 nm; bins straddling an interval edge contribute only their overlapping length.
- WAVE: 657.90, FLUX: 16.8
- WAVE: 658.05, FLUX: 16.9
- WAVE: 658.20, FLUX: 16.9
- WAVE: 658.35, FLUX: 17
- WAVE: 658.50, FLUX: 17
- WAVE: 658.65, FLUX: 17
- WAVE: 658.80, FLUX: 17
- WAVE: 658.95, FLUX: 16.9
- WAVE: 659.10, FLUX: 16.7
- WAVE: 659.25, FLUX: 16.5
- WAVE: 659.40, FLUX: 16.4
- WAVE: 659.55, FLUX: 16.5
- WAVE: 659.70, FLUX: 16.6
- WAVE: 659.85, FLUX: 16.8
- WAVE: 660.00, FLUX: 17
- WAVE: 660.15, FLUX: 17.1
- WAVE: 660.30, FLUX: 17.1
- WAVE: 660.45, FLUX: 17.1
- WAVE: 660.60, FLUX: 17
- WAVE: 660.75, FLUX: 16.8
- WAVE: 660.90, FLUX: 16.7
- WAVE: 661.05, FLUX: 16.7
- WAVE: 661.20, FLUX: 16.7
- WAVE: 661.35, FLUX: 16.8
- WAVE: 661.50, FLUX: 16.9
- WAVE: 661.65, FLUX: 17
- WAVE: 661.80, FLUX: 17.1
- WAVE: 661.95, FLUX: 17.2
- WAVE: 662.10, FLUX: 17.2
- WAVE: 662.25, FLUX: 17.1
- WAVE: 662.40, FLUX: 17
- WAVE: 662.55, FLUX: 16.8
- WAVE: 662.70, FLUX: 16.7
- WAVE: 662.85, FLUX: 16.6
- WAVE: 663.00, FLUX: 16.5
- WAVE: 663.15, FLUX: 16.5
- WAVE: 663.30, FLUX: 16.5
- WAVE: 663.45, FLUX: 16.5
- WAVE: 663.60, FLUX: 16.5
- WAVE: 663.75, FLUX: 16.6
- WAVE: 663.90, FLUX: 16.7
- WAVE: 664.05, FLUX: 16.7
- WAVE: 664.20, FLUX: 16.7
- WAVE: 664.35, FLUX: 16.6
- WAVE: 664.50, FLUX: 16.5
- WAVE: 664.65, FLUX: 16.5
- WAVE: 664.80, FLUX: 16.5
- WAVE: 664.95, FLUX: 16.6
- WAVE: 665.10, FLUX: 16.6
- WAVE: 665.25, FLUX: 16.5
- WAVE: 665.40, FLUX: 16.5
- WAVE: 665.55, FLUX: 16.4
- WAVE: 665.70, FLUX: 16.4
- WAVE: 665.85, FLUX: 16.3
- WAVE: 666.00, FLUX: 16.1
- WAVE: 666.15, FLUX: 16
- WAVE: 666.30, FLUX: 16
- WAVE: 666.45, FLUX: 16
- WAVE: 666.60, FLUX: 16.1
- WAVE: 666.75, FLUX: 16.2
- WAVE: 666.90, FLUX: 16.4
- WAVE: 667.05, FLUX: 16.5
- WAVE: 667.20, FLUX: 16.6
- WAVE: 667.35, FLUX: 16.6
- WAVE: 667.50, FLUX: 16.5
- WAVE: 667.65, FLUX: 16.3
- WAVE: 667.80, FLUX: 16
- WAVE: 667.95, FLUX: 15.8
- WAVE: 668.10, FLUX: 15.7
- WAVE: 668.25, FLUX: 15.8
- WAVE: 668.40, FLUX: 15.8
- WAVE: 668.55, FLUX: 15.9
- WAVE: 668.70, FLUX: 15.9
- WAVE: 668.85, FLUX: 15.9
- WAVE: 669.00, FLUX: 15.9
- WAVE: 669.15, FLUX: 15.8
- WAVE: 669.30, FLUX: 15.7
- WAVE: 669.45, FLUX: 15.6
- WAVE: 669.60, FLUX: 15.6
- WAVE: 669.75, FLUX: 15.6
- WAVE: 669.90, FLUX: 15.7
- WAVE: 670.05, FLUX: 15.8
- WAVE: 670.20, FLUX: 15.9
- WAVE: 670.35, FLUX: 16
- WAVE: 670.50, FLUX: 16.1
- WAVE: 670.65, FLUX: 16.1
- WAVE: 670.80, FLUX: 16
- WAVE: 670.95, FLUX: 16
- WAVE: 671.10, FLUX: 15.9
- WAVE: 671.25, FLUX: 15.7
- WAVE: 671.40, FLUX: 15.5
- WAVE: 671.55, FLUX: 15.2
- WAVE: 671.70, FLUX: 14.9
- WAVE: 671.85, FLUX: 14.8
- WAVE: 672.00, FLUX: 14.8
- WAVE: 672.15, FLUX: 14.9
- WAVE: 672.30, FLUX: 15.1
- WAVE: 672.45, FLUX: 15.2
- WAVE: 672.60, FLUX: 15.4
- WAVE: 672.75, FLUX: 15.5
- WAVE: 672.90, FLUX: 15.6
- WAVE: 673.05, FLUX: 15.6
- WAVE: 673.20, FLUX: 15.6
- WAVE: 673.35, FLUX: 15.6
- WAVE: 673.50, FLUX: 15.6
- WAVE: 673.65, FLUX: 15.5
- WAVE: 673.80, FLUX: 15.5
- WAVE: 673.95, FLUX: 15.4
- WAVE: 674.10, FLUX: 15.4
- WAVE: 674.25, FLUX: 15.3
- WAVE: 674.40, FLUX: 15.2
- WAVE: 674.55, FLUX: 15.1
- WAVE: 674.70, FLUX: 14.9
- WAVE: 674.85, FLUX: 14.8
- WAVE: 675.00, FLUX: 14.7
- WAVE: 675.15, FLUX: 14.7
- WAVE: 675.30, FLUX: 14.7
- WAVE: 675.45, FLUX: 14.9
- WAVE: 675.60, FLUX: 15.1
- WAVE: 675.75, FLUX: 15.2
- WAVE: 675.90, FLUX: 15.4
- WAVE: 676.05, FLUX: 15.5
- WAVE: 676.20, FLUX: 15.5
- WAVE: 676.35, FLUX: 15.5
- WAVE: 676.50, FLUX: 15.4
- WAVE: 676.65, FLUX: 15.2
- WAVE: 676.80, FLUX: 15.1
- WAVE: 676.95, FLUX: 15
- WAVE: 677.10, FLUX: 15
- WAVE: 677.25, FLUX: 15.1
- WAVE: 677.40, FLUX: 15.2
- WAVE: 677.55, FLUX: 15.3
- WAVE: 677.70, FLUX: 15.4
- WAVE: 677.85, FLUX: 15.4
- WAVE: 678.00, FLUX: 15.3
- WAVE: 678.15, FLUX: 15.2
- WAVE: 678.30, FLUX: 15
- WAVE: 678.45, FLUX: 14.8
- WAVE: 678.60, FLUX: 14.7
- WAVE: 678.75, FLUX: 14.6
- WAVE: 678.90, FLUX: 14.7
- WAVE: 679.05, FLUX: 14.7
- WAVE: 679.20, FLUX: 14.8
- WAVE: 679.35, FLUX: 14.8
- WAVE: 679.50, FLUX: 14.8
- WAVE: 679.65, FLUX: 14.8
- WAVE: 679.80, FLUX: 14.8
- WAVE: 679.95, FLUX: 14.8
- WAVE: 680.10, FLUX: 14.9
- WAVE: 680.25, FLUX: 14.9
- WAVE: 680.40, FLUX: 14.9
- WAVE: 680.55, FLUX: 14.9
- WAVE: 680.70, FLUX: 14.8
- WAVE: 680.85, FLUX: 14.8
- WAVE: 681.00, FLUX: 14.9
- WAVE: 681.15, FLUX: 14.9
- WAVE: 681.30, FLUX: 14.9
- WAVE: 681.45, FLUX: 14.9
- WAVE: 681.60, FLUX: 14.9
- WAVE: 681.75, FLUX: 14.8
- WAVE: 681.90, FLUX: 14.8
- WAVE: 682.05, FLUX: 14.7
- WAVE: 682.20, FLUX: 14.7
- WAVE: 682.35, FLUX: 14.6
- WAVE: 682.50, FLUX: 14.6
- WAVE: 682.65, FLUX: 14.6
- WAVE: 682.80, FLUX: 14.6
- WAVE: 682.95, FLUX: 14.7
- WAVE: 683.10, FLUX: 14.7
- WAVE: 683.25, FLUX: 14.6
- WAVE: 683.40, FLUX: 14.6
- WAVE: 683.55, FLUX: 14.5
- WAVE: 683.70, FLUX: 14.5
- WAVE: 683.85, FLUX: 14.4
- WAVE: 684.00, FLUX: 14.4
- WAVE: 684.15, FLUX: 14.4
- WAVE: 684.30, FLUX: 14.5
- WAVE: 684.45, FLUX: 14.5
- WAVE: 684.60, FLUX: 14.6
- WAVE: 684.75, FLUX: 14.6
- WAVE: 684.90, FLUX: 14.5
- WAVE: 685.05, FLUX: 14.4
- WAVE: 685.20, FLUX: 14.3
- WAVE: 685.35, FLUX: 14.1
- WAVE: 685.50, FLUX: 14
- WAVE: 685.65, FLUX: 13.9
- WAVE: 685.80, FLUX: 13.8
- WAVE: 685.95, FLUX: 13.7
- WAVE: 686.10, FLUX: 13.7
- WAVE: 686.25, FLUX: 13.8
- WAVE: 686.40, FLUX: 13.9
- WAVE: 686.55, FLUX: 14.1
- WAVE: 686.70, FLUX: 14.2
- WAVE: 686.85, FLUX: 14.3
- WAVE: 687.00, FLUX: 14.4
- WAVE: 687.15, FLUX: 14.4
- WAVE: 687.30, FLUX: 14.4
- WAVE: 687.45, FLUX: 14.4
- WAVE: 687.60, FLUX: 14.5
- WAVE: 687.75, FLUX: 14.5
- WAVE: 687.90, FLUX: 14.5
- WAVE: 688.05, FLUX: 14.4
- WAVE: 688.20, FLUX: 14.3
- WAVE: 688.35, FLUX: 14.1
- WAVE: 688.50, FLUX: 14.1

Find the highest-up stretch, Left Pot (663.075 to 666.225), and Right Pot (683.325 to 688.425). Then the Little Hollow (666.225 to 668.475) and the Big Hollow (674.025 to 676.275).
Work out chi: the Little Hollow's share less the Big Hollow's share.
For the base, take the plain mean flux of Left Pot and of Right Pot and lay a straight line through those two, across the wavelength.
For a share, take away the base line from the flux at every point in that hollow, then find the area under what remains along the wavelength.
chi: 0.56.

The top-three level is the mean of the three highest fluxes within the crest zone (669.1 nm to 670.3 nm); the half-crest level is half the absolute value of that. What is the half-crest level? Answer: 7.9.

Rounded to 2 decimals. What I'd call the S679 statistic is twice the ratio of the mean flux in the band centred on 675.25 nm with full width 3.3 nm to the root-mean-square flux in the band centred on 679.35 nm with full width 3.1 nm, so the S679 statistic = 2.04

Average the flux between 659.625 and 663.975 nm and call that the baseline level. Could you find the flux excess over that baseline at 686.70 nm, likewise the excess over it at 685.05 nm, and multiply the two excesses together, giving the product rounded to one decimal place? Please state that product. 6.3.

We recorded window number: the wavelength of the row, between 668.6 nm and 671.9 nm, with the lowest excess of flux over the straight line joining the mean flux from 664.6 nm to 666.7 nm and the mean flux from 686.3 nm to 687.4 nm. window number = 671.85 nm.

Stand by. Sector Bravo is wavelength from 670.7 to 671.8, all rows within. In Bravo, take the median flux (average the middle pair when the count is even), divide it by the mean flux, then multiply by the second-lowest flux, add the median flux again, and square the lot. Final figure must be 961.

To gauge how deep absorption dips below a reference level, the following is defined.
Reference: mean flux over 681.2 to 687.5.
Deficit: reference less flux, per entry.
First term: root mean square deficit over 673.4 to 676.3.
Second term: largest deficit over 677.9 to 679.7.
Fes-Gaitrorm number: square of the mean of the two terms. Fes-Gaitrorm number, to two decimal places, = 0.10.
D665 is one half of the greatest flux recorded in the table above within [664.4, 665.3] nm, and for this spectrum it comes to 8.3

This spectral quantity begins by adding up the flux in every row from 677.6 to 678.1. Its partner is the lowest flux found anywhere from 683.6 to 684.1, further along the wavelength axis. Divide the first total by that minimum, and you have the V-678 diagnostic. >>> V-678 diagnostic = 3.20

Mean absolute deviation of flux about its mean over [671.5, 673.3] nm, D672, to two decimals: 0.27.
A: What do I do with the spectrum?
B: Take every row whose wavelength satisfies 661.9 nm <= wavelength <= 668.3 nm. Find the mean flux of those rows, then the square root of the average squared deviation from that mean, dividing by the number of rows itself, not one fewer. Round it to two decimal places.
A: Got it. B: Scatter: 0.34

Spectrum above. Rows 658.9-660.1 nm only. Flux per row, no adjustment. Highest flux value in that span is 17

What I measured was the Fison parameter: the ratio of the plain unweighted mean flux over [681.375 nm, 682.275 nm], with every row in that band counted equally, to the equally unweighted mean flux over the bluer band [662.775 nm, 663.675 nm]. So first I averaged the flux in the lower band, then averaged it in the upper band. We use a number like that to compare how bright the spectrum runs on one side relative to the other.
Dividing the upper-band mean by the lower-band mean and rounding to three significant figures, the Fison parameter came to 0.896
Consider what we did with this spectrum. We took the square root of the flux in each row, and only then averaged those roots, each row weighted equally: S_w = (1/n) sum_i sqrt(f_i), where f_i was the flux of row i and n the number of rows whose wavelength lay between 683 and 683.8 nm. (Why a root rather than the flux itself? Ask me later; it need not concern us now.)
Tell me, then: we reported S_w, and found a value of 3.82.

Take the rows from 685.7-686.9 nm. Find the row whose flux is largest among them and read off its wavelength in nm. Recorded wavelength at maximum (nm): 686.85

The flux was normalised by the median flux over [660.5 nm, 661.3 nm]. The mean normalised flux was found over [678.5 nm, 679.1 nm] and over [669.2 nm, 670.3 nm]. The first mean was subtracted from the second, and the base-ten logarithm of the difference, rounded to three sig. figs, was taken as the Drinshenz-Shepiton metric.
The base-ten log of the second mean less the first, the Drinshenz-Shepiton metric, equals -1.21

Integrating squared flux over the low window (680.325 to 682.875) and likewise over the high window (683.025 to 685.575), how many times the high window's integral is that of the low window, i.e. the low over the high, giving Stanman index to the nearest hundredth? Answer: 1.05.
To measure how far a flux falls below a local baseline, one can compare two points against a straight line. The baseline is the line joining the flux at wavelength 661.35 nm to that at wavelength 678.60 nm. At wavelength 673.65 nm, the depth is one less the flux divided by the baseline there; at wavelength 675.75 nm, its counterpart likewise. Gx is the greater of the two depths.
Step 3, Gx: -0.010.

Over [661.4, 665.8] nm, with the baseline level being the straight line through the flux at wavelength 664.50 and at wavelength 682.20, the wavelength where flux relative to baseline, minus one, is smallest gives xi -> 663.00 nm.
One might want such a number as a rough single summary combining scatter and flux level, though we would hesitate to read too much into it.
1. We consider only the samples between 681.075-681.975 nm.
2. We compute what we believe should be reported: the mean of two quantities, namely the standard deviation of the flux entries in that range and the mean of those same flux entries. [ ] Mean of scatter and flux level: 7.5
